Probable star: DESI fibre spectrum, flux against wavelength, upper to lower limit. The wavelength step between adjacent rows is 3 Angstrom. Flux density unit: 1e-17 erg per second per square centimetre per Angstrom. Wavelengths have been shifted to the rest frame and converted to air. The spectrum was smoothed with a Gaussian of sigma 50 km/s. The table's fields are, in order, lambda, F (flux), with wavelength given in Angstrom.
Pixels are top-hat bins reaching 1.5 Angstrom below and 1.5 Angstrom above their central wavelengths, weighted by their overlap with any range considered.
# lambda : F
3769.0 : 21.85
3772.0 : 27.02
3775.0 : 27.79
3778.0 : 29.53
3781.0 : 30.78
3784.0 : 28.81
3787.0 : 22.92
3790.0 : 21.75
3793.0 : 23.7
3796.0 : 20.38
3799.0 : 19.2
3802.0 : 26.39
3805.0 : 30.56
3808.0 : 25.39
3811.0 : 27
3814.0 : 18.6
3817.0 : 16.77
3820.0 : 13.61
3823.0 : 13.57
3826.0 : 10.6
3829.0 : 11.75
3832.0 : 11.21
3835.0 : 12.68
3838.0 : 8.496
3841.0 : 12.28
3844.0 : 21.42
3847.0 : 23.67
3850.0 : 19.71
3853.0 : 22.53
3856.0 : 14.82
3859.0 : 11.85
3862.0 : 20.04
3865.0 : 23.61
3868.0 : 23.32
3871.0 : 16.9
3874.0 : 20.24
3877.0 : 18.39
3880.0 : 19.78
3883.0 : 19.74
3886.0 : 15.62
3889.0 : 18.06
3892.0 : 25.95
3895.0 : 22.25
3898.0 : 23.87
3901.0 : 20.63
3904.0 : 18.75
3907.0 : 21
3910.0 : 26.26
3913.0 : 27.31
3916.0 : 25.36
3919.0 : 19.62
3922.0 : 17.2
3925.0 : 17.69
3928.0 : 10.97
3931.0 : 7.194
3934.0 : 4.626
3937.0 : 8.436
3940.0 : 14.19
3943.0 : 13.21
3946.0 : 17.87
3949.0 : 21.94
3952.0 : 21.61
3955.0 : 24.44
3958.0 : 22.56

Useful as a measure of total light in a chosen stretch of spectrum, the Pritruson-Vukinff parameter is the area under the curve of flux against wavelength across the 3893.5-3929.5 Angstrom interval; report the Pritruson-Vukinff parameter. 753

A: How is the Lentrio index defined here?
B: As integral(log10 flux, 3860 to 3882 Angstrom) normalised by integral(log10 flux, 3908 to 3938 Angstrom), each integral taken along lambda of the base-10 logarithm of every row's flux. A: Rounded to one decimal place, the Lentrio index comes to 0.8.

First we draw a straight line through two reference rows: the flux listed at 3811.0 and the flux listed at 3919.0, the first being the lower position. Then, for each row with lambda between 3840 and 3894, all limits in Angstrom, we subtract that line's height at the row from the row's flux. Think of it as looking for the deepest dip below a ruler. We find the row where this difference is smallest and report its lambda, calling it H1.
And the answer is 3841.0 Angstrom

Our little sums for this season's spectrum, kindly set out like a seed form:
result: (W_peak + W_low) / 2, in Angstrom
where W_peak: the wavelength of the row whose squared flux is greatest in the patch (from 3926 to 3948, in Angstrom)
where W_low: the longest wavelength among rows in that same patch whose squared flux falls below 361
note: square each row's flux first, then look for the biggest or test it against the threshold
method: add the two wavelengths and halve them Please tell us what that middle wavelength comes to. 3946.0 Angstrom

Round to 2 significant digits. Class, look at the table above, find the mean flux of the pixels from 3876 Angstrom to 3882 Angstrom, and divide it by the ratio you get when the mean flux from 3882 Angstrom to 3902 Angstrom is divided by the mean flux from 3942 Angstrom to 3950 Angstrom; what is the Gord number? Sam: 16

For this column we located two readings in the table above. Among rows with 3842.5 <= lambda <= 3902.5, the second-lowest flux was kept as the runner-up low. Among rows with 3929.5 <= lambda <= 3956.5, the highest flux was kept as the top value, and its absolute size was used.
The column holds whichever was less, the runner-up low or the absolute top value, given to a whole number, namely 15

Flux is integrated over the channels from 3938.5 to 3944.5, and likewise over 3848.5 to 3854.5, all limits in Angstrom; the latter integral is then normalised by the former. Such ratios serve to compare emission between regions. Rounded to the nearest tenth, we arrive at 1.5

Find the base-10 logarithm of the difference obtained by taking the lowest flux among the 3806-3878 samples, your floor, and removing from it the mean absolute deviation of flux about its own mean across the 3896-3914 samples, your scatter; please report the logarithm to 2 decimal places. 0.75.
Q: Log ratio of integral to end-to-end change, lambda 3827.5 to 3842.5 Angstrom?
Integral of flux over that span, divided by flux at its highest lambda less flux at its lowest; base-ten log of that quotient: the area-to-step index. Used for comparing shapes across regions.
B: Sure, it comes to 2.5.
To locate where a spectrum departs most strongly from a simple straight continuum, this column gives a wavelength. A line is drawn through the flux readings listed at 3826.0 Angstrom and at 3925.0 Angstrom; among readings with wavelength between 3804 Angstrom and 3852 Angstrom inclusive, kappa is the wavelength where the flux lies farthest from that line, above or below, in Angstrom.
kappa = 3805.0 Angstrom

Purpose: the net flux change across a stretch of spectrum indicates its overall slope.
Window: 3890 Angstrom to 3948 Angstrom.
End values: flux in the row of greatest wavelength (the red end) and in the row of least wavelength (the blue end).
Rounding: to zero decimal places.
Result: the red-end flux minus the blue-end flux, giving -8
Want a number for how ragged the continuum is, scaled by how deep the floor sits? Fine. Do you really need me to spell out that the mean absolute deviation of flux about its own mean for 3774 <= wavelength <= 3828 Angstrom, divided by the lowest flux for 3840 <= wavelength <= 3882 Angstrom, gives 0.44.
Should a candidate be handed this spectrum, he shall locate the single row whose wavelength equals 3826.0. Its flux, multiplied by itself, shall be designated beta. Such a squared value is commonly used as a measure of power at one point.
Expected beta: 112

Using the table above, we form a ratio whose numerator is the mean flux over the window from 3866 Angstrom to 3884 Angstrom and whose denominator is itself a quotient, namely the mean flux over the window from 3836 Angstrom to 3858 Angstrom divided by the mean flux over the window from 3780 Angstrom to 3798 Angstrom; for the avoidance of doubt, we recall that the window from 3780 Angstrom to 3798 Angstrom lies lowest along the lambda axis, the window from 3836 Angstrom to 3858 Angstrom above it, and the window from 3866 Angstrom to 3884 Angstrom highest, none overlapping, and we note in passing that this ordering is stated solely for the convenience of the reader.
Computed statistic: 28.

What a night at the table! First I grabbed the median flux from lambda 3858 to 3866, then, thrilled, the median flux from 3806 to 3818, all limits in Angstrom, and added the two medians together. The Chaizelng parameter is 42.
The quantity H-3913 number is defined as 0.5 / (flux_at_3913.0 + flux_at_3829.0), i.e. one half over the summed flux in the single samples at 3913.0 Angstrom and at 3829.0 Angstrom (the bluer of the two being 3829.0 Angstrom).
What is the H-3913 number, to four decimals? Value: 0.0128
